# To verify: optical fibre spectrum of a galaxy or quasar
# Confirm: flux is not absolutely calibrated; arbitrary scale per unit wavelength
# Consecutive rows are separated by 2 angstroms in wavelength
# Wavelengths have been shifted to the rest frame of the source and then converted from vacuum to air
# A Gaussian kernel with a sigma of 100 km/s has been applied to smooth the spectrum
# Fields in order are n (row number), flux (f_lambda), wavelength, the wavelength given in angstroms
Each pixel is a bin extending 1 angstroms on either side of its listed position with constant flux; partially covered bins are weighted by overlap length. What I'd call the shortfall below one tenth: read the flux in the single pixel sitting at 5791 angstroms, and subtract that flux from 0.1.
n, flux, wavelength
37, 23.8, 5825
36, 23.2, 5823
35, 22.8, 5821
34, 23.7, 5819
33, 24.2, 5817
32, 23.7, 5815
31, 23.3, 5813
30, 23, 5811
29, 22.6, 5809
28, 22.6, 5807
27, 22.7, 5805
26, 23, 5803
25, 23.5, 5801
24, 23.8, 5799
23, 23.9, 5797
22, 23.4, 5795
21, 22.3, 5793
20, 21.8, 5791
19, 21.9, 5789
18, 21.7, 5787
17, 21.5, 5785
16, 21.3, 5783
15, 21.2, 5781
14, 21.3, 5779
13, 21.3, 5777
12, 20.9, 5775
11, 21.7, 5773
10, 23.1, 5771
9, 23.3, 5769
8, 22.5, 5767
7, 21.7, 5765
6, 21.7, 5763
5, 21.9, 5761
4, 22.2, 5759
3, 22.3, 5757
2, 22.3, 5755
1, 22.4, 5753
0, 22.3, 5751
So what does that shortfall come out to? -21.7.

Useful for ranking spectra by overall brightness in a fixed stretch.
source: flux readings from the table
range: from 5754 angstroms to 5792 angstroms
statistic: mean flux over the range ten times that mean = 219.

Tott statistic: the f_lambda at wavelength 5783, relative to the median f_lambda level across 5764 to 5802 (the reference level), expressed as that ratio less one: -0.02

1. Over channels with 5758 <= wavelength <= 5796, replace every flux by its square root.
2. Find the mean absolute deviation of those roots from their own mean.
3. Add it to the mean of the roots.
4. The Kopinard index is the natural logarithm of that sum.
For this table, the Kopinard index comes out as 1.56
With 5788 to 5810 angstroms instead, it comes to 1.58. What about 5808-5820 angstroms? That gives 1.59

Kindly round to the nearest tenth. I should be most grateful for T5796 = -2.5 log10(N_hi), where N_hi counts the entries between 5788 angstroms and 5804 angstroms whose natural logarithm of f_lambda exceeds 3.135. -1.7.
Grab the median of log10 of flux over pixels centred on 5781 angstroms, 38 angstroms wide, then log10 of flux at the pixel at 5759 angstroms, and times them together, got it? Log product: 1.80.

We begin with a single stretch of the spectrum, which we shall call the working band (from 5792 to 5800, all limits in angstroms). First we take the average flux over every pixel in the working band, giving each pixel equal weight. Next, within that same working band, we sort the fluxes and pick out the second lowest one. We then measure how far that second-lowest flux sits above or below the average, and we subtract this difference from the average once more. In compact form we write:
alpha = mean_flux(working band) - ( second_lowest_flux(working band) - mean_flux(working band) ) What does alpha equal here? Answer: 23.3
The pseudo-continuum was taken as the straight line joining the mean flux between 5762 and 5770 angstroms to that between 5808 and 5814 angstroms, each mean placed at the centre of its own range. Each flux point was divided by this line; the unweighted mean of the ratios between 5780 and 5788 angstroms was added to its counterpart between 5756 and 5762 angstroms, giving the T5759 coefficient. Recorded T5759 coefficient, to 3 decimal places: 1.947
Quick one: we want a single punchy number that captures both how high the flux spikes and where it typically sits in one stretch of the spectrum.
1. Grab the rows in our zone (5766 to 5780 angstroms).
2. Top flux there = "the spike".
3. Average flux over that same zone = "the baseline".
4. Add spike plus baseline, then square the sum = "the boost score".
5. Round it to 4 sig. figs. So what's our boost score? 2053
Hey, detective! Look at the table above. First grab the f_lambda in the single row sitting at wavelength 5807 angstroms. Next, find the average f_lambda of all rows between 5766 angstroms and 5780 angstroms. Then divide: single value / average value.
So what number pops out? 1.03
